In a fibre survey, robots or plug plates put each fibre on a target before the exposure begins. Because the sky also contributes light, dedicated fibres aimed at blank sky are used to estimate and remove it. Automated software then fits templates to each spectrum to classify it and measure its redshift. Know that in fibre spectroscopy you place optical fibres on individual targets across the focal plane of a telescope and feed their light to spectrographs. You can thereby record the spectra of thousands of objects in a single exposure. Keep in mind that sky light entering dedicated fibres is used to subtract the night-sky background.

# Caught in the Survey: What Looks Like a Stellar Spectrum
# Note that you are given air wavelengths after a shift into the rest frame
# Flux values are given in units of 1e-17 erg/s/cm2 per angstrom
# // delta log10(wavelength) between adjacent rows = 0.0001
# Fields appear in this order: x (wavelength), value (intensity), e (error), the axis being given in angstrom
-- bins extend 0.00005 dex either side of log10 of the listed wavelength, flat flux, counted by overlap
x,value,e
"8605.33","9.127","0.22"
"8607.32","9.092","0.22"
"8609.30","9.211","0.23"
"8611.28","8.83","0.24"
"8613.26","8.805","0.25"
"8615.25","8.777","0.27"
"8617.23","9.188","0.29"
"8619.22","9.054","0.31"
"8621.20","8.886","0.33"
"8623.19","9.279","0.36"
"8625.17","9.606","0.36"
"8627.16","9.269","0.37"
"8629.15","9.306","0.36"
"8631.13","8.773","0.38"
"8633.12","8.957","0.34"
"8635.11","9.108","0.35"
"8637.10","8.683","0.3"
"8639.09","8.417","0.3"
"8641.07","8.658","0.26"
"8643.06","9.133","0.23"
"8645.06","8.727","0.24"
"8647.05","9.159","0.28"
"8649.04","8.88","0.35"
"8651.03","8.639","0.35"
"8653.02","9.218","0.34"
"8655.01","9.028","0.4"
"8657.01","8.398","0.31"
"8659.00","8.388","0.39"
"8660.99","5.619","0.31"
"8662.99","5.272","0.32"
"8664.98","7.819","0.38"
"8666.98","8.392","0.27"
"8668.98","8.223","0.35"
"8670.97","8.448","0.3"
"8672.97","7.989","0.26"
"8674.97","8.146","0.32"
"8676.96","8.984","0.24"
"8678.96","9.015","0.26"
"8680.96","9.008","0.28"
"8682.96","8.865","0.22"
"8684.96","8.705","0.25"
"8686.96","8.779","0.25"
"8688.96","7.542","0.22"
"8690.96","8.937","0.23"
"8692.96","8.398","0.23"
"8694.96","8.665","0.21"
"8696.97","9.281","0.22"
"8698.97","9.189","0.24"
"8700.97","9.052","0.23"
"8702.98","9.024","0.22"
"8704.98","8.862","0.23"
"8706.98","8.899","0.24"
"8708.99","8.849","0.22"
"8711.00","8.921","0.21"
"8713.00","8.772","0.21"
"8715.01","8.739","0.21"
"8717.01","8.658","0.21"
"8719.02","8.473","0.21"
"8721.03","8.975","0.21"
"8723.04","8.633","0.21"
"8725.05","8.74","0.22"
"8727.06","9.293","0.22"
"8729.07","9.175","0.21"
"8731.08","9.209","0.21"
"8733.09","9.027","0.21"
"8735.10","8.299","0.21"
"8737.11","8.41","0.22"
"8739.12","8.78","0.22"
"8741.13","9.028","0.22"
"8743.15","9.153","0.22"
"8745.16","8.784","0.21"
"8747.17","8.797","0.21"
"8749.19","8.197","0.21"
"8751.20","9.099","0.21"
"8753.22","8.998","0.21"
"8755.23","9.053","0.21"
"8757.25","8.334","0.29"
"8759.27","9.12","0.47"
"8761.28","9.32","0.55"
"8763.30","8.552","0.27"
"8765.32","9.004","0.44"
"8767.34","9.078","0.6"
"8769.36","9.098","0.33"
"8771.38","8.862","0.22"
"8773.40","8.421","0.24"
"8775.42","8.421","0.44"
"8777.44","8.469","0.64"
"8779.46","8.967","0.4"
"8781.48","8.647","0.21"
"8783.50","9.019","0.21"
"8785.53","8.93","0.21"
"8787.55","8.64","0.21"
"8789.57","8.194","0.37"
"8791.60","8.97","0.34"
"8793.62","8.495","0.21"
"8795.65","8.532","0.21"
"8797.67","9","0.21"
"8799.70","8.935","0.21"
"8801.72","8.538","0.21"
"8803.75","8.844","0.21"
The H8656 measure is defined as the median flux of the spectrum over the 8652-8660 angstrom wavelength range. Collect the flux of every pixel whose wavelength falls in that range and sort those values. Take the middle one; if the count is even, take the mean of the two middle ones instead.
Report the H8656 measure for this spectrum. 8.71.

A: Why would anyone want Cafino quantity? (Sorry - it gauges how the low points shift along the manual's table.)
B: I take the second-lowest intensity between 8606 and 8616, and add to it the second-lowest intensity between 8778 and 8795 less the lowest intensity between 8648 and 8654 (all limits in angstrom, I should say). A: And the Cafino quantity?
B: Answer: 8.66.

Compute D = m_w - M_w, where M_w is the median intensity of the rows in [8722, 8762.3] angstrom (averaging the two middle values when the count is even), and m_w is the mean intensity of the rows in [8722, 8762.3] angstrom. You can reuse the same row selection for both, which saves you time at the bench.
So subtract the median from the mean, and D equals -0.14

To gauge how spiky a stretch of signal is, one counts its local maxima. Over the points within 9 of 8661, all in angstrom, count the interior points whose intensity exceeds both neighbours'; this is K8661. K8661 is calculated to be 1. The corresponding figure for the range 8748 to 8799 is 7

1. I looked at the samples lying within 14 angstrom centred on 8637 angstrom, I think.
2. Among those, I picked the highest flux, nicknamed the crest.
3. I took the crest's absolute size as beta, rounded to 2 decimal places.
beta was 9.13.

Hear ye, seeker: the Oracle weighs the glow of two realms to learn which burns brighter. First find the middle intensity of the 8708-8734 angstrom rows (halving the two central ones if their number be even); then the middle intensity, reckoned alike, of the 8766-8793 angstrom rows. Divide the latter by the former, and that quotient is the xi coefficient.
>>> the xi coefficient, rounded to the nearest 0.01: 1.00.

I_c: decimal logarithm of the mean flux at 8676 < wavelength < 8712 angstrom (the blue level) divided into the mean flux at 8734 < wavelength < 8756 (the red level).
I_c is 0.00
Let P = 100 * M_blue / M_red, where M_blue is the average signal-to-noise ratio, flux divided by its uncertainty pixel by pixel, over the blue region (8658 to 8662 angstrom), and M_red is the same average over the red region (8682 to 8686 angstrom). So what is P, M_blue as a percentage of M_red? 53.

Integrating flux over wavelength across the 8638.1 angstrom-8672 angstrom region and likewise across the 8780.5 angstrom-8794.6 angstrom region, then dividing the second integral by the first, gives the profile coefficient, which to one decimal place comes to 0.4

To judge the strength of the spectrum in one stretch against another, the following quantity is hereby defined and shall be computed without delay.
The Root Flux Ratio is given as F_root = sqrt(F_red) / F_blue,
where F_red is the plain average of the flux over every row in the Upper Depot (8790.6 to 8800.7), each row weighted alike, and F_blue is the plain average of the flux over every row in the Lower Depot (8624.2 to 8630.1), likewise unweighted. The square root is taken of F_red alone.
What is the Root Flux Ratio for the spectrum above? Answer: 0.316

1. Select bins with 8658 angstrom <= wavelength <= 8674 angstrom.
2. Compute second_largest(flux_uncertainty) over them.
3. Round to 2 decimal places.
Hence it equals 0.38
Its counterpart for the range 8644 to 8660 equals 0.39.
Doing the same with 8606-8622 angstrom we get 0.31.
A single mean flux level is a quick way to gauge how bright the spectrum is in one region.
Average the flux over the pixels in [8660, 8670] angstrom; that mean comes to 7.07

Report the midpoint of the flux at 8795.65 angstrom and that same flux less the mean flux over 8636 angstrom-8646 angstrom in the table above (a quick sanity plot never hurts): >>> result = 4.17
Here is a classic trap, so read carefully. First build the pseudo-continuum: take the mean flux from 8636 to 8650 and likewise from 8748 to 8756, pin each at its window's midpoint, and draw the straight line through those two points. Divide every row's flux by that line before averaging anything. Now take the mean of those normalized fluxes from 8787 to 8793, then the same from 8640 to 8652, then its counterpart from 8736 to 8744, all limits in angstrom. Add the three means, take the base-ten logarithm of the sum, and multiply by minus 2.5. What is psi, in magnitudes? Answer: -1.19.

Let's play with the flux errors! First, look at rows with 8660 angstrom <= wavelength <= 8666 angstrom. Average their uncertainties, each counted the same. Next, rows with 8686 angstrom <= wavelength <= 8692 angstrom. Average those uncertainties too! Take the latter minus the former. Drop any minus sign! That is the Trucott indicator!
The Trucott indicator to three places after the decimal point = 0.103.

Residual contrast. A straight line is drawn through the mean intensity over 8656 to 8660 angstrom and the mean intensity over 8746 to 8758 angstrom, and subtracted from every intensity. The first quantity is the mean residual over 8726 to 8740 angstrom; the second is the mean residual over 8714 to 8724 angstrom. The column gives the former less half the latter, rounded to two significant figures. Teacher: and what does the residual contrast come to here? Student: 0.17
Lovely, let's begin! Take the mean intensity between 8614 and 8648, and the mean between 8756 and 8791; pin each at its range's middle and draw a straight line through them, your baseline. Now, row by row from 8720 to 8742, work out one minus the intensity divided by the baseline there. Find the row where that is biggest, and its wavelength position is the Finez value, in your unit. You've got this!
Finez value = 8735.10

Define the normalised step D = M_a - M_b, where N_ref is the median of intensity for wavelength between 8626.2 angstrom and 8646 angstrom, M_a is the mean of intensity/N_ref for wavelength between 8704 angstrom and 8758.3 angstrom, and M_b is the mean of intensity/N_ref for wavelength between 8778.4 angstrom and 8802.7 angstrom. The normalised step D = 0.009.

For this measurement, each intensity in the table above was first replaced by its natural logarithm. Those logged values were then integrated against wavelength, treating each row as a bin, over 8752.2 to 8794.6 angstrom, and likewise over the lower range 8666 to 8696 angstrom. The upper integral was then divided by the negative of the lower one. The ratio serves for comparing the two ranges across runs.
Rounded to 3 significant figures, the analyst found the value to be -1.43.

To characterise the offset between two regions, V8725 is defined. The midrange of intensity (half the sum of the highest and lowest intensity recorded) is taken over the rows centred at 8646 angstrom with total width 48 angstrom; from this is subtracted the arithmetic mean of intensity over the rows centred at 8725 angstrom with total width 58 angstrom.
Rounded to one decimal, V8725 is -1.4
